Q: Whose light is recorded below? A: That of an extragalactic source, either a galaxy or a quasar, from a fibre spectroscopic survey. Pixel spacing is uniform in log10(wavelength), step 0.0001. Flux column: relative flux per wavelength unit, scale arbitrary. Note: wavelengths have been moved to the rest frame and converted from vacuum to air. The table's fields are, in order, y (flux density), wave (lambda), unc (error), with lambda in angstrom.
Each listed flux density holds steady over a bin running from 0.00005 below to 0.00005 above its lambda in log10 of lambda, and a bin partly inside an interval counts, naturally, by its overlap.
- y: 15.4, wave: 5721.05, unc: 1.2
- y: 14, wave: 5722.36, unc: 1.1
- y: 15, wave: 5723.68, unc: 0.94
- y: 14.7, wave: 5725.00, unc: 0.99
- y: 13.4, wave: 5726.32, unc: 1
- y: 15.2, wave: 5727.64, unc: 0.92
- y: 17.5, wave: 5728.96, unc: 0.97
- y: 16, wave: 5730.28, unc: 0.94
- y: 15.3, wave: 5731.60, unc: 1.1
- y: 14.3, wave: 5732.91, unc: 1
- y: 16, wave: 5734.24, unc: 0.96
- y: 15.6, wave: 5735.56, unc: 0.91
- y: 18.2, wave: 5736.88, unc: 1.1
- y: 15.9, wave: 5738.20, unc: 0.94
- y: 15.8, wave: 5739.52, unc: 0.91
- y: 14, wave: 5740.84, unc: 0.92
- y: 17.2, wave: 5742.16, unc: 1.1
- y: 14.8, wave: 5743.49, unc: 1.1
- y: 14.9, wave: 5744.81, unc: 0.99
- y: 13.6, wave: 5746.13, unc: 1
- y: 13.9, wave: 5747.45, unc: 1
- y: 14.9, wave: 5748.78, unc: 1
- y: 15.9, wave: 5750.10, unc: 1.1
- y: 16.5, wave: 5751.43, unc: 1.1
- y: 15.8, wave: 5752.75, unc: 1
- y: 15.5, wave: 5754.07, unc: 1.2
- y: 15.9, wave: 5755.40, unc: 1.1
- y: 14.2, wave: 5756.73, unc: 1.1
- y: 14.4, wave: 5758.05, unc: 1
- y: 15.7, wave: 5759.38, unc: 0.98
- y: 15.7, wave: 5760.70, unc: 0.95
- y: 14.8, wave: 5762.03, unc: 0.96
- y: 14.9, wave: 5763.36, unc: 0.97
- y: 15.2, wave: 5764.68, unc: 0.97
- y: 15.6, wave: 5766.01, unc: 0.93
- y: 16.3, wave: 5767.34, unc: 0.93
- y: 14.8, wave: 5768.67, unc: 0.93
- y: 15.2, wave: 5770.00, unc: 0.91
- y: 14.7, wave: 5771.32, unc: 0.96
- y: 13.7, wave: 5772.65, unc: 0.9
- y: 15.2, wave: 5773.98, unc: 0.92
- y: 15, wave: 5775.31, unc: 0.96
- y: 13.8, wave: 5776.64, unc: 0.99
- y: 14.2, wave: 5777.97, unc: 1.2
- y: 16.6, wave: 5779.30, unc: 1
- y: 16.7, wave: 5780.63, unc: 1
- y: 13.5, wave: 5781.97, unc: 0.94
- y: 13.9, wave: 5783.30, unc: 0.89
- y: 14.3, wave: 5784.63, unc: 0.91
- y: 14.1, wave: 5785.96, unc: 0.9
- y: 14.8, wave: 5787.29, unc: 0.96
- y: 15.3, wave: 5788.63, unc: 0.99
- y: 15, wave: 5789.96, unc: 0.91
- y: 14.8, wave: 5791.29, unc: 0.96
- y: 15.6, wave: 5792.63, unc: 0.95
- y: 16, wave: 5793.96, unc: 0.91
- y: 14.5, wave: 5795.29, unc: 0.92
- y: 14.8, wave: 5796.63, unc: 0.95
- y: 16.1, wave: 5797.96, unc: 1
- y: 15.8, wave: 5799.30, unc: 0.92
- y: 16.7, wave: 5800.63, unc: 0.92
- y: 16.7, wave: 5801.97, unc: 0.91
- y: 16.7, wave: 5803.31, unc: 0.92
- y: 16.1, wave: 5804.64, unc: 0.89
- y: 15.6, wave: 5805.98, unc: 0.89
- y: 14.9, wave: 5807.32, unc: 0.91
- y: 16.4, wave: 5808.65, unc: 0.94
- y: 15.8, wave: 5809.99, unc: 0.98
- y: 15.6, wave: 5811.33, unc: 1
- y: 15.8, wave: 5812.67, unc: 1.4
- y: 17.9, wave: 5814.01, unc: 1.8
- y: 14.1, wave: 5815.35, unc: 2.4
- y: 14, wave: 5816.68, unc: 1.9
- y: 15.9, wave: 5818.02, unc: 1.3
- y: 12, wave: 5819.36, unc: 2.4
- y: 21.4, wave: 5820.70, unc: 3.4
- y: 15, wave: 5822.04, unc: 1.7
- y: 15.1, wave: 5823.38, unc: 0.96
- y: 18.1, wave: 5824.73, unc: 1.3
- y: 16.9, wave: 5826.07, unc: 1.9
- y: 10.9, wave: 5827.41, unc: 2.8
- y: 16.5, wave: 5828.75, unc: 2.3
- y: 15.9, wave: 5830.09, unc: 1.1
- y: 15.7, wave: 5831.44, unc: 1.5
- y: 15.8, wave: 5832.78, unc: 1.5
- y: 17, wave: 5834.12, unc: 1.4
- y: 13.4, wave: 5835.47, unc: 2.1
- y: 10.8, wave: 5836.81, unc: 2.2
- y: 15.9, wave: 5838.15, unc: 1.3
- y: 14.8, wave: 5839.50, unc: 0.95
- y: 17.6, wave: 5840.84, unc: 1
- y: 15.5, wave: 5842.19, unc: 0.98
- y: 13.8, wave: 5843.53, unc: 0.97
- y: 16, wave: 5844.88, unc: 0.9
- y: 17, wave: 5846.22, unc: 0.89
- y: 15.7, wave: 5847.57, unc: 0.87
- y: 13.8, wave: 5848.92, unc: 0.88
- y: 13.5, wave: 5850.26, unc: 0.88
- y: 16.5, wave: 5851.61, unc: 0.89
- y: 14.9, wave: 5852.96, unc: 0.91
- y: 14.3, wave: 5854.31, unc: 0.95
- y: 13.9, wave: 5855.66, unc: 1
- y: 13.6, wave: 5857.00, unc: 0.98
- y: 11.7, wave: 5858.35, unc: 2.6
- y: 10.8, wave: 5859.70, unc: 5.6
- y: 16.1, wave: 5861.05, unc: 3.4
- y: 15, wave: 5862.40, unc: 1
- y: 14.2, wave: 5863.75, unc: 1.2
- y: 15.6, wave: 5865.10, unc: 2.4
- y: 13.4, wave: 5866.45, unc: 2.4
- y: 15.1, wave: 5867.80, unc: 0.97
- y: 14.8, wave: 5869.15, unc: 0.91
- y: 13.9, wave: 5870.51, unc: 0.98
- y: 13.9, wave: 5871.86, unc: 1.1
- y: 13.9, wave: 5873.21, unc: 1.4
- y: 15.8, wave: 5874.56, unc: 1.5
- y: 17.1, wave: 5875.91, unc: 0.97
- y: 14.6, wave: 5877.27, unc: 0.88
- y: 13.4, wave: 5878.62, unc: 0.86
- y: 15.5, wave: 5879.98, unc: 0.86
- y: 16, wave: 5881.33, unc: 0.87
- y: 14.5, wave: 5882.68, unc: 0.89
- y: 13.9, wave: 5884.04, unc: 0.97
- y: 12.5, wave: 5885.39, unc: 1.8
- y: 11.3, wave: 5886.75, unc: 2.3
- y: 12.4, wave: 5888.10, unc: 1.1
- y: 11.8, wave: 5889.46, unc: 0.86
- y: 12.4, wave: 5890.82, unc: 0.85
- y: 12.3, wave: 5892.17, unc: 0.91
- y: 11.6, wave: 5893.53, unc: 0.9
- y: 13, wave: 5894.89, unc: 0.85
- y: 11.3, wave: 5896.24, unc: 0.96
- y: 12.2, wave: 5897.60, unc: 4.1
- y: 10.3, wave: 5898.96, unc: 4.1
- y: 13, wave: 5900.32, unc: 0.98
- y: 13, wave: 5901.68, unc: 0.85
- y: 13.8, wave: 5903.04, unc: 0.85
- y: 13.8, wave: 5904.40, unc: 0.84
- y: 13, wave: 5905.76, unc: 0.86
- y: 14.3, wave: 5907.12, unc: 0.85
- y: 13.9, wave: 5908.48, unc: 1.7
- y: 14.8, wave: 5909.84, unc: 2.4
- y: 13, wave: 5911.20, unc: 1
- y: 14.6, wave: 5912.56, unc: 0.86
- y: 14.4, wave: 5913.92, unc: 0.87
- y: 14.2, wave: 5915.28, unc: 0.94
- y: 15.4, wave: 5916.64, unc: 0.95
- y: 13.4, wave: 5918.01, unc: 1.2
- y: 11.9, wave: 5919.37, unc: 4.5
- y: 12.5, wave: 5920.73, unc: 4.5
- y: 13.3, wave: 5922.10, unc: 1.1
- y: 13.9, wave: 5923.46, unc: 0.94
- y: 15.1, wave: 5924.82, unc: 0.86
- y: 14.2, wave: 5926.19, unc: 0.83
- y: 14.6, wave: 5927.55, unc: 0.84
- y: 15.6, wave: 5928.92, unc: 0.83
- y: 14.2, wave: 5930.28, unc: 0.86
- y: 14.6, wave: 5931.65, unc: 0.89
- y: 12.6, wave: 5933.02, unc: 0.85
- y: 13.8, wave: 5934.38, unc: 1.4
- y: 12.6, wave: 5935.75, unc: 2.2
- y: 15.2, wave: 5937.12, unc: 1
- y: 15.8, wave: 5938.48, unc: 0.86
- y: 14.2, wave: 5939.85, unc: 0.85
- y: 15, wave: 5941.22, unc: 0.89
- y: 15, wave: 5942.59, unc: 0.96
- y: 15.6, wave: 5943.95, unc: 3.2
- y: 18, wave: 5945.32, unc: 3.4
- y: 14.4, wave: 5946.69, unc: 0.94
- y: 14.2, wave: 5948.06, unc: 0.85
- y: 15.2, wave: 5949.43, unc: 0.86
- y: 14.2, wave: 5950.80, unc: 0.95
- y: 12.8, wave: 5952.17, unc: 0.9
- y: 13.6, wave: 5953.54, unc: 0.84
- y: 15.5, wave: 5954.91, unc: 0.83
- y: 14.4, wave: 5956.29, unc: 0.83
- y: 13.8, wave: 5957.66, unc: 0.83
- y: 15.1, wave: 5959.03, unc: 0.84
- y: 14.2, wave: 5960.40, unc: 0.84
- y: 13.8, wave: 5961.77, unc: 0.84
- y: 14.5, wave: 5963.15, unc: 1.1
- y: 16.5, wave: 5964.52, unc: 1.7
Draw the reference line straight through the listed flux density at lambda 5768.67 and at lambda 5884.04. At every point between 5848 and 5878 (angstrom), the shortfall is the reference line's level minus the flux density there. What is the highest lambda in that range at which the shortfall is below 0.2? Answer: 5877.27 angstrom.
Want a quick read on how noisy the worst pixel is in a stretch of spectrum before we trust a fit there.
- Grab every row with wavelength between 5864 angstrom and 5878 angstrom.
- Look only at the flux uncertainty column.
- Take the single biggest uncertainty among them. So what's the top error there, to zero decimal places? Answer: 2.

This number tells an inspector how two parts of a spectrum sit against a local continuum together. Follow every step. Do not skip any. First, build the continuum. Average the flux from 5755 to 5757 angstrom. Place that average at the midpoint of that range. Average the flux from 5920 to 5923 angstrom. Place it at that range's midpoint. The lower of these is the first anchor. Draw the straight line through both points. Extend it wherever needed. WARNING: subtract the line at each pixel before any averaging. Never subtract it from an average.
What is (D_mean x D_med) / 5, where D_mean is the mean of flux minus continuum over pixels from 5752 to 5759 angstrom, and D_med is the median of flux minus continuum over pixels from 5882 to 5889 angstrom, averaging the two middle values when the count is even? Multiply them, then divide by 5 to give -0.02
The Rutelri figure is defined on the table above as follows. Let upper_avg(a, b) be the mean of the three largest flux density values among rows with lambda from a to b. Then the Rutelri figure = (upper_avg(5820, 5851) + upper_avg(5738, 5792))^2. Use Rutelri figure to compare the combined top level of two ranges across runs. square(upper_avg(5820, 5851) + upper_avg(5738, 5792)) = 1286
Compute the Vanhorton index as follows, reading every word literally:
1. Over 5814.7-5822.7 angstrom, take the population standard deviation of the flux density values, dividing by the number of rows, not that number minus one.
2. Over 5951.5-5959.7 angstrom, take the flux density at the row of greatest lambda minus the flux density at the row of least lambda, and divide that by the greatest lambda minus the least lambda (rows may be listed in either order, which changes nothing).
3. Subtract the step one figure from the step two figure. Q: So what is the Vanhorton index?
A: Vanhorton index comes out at -2.6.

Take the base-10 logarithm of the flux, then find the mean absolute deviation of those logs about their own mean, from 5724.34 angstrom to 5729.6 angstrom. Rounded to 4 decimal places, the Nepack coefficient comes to 0.0326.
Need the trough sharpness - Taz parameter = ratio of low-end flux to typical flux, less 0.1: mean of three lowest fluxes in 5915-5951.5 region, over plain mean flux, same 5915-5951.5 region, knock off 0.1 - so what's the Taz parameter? 0.76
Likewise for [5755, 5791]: 0.81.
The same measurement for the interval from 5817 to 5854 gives 0.63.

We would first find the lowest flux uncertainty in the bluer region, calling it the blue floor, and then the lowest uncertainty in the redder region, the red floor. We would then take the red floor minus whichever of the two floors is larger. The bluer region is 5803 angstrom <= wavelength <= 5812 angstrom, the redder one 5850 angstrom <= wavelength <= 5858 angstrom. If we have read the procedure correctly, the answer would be -0.01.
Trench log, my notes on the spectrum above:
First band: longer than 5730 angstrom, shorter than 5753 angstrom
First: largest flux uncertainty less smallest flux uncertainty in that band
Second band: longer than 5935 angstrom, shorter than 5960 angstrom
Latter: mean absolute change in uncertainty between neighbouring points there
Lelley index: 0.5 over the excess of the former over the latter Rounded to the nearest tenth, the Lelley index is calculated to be -2.5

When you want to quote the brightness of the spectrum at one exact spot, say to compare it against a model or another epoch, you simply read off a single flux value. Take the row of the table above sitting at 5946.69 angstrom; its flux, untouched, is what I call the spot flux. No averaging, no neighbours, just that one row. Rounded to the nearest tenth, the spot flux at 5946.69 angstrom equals 14.4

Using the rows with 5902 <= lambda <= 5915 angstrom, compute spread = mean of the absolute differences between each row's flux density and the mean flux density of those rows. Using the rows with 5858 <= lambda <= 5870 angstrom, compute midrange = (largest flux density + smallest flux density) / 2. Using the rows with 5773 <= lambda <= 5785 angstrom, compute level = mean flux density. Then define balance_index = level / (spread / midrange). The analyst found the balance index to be 393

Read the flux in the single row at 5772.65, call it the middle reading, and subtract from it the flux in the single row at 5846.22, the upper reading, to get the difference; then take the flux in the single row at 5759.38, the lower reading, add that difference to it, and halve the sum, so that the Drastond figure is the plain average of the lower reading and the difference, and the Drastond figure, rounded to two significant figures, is 6.2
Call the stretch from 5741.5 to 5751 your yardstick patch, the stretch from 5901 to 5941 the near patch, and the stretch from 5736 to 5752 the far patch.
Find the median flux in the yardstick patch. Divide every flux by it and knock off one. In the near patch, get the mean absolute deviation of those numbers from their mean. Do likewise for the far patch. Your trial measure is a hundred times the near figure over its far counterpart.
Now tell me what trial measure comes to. 70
